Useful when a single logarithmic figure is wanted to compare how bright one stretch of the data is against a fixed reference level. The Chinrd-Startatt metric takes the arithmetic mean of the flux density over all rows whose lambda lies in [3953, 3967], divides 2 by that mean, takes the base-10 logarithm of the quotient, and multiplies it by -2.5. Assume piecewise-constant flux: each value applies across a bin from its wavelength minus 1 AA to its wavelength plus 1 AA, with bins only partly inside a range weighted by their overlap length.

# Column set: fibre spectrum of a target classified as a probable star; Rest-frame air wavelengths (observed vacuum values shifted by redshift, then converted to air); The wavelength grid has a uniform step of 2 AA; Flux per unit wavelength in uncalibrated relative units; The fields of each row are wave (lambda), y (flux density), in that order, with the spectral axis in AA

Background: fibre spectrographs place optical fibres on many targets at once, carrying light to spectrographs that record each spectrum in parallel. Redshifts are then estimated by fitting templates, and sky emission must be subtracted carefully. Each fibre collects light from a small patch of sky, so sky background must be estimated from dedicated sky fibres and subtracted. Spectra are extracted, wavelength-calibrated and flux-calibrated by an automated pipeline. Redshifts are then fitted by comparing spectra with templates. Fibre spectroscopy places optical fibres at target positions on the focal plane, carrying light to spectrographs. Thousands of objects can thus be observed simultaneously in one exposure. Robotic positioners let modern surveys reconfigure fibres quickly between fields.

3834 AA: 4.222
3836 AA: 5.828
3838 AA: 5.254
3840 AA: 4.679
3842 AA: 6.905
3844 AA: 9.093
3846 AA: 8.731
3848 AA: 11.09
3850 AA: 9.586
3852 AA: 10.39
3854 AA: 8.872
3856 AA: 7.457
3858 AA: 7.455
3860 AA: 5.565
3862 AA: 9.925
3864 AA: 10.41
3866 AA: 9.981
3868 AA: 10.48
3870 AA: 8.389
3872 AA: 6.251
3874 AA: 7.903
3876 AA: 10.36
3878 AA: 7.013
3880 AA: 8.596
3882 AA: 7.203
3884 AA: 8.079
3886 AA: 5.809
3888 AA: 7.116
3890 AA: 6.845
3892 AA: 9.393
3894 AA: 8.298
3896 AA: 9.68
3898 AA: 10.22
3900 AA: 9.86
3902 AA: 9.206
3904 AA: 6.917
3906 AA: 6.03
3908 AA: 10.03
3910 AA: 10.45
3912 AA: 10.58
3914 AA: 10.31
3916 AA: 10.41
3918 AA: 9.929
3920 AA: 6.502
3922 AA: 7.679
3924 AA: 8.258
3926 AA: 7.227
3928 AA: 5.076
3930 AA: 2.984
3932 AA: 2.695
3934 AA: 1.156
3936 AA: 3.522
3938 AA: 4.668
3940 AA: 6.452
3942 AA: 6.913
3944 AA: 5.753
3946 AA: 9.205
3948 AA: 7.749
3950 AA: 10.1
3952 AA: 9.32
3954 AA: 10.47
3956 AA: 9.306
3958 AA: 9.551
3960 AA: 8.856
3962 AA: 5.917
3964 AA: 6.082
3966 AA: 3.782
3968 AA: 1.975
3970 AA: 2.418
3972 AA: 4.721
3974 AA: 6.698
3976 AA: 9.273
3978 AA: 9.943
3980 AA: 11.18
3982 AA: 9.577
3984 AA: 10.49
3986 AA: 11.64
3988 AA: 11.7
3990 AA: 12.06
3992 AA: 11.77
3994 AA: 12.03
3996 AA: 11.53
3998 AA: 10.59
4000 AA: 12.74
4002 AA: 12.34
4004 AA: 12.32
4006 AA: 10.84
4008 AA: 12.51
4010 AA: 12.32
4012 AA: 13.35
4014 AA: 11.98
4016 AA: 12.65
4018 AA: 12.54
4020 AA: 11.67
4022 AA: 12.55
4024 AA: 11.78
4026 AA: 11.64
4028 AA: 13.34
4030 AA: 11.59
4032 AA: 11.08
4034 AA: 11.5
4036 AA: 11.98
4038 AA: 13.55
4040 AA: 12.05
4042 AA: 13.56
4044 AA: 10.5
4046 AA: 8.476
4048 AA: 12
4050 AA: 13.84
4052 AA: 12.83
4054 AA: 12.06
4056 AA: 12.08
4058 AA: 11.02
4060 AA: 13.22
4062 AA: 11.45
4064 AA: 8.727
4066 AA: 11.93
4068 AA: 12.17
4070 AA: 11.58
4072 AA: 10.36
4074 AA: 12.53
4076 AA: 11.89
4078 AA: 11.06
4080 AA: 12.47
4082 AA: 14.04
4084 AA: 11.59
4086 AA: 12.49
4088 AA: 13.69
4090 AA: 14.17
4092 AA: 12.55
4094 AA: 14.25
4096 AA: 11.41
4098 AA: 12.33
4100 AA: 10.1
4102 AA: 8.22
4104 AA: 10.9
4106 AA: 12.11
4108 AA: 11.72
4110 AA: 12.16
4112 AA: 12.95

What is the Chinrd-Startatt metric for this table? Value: 1.46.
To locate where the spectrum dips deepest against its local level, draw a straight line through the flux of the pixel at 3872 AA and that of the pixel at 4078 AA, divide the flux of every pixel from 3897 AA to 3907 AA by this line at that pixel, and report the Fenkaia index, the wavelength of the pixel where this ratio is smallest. 3906 AA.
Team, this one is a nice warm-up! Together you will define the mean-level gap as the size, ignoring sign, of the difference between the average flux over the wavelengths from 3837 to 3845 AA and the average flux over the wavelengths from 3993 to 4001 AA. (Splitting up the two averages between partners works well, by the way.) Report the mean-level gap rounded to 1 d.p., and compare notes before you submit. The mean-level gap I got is 5.2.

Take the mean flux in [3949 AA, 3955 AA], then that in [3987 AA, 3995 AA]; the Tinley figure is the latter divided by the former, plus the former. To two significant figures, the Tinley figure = 11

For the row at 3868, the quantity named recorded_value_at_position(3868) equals 10.48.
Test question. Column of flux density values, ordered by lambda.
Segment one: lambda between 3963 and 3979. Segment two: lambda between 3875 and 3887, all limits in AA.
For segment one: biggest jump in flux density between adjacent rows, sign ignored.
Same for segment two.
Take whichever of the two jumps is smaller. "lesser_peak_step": 2.6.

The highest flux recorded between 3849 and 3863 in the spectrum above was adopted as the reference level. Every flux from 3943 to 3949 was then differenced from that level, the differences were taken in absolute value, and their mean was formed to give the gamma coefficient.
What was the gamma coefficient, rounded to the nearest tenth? 2.8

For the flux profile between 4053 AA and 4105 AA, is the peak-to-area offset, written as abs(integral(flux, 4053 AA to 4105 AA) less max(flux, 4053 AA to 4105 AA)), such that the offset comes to 602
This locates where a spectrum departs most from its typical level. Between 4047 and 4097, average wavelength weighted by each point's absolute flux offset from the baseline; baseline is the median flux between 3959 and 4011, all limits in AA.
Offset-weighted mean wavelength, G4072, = 4073.7 AA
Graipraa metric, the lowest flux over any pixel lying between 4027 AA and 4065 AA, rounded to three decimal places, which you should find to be 8.476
